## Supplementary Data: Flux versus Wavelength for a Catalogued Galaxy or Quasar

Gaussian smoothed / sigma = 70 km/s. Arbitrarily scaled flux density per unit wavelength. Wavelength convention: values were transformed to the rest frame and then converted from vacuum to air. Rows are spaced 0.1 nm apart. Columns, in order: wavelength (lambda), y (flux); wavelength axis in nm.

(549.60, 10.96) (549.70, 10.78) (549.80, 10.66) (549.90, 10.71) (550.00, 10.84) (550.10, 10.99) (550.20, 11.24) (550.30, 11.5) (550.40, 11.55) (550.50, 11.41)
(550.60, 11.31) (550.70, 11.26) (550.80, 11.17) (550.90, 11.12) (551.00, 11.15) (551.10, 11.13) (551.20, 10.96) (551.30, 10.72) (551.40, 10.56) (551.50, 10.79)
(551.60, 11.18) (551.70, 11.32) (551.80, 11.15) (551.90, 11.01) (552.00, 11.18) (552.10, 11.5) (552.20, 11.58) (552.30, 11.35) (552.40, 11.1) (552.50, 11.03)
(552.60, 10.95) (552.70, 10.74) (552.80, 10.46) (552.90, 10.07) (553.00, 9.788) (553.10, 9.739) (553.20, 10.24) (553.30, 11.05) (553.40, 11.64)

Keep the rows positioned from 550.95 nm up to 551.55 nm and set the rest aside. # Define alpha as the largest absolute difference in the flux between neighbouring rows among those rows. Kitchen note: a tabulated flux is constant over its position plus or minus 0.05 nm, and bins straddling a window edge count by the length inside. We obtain 0.24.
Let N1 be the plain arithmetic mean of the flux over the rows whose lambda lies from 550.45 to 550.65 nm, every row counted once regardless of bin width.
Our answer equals 11.36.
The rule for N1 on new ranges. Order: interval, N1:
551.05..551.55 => 10.83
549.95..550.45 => 11.22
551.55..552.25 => 11.27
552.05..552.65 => 11.25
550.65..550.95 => 11.18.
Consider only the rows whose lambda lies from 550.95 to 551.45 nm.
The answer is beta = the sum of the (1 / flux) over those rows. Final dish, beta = 0.459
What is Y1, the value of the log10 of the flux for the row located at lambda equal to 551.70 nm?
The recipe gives 1.05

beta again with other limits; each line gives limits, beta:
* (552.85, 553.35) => 0.492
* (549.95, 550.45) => 0.446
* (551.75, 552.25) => 0.443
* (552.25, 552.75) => 0.453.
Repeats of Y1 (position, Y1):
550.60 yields 1.05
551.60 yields 1.05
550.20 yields 1.05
